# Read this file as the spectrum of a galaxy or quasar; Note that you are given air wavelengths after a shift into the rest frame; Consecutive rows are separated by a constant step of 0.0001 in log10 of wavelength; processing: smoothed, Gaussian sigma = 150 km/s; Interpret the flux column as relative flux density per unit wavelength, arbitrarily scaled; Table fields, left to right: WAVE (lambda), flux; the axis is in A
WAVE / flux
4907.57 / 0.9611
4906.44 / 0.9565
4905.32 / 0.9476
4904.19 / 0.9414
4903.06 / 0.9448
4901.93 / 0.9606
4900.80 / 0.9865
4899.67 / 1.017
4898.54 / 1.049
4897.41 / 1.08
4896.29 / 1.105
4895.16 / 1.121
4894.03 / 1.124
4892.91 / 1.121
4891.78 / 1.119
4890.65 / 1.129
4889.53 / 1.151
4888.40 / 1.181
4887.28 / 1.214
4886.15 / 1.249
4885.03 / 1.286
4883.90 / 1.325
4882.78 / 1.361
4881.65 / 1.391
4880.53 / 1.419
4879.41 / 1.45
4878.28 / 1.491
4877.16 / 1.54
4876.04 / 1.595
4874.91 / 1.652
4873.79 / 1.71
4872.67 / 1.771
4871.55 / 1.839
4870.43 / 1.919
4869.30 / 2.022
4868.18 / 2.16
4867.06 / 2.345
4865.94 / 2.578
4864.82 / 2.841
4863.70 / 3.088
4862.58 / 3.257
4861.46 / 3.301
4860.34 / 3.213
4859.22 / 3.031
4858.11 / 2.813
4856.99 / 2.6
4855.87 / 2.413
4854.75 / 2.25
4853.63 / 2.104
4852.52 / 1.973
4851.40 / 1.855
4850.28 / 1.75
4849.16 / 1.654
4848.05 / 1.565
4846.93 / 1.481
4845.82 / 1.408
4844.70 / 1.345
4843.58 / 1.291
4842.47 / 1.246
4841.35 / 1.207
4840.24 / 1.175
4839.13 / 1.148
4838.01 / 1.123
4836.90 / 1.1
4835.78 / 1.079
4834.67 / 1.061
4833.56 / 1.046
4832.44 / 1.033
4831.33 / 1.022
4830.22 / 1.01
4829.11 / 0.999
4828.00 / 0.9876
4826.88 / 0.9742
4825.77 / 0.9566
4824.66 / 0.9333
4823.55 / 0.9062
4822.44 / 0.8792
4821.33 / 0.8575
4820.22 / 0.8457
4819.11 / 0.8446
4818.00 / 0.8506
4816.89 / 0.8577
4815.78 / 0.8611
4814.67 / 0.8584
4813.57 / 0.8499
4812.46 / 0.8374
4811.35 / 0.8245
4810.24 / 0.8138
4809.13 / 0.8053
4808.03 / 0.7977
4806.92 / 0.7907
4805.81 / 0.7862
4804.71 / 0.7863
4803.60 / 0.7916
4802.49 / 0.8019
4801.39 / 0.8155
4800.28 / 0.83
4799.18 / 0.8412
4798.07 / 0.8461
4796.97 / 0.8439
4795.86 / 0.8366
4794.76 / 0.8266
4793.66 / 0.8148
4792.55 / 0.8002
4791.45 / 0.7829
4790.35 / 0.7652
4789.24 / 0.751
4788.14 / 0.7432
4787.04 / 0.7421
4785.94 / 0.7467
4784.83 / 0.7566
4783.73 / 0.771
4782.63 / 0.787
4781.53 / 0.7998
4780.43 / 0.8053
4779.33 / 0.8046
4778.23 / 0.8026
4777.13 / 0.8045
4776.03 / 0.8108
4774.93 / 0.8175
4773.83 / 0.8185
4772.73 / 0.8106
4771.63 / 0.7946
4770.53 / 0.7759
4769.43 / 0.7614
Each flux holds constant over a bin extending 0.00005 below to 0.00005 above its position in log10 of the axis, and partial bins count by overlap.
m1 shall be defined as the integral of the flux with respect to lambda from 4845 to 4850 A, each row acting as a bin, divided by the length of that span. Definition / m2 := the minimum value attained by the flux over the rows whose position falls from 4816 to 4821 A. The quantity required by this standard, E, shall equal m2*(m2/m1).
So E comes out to 0.5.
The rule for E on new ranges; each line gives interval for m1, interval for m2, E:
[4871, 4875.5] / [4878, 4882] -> 1.1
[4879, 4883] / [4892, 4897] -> 0.9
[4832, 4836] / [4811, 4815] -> 0.6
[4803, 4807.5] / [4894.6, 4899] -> 1.4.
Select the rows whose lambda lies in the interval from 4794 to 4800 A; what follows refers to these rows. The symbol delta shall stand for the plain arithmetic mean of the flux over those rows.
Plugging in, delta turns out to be 0.84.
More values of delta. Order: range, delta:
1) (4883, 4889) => 1.25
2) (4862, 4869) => 2.71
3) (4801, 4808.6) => 0.80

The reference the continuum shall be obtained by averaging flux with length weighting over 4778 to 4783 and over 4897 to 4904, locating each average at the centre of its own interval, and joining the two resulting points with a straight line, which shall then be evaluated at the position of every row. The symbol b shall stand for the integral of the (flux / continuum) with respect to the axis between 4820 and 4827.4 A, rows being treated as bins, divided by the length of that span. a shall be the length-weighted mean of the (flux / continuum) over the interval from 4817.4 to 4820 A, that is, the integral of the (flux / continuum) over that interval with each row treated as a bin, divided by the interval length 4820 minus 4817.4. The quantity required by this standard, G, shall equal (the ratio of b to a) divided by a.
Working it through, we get 1.1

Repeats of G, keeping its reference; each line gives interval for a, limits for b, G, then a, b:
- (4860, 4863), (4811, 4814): 0.1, 3.5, 0.98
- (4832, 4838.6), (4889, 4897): 0.8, 1.2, 1.14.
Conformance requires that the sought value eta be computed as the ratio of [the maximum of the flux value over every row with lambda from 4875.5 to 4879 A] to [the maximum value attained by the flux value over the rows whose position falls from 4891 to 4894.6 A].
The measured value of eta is 1.42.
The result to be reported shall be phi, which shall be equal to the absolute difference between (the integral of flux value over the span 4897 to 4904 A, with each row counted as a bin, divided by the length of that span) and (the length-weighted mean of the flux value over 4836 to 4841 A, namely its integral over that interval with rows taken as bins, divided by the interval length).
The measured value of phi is 0.14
